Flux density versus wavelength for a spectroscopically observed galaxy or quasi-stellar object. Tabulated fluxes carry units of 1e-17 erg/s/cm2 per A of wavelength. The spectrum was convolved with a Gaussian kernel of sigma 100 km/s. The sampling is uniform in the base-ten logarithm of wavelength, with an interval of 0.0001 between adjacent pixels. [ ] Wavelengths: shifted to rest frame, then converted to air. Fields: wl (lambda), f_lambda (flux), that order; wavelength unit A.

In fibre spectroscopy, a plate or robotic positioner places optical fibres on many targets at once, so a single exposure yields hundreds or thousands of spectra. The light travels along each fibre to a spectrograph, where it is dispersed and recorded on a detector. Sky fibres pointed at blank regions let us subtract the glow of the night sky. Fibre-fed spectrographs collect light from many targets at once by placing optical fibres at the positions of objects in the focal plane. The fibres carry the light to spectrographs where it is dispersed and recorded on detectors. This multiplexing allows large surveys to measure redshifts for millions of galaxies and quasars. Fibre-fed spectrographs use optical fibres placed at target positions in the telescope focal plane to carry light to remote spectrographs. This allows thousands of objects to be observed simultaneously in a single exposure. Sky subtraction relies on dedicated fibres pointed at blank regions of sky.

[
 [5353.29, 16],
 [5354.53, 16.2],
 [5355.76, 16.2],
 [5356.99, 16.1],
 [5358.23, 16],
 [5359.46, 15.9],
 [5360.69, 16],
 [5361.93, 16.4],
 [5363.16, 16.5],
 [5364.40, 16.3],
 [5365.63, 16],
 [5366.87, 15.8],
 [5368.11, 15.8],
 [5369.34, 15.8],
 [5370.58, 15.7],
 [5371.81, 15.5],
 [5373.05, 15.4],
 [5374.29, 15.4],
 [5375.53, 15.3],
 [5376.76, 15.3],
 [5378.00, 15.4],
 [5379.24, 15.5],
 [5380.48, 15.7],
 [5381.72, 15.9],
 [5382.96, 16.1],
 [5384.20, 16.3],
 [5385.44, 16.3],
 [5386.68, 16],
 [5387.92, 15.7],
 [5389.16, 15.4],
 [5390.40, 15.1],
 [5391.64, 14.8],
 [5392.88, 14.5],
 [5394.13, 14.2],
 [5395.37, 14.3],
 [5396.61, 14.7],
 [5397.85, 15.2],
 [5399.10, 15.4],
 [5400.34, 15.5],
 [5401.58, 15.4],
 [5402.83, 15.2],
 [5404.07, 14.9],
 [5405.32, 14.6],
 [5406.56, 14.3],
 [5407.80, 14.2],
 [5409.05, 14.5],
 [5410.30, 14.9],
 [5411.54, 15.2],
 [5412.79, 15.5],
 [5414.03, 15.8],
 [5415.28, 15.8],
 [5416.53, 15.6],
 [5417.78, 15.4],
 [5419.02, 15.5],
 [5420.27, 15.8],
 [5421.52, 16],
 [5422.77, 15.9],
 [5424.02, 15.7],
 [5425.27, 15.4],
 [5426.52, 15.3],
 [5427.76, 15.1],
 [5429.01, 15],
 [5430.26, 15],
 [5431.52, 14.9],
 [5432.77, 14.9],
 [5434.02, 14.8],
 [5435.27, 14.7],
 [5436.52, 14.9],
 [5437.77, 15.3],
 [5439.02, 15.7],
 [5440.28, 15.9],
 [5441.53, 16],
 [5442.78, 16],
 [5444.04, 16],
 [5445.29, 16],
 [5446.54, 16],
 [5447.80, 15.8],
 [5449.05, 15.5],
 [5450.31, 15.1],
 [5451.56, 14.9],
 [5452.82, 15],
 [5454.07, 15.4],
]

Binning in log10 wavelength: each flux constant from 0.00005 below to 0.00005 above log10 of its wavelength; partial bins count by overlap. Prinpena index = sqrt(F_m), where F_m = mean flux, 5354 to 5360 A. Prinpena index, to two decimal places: 4.01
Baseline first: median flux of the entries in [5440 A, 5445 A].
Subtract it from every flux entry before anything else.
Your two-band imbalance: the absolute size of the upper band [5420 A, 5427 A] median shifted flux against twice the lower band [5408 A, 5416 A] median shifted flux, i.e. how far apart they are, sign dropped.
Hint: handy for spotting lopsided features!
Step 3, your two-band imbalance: 1.05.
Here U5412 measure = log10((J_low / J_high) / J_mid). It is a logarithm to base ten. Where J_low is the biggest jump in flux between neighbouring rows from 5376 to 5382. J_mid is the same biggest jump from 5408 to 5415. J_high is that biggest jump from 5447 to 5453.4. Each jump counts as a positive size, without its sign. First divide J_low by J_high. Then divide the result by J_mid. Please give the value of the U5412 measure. 0.10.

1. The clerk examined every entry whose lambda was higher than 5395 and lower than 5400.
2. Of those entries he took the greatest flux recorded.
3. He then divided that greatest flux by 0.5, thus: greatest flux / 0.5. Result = 30.8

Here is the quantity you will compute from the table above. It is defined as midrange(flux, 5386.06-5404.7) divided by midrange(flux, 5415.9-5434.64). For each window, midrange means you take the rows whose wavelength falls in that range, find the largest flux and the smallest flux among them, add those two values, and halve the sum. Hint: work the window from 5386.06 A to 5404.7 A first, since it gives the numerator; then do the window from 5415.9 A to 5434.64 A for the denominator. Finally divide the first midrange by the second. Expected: 0.981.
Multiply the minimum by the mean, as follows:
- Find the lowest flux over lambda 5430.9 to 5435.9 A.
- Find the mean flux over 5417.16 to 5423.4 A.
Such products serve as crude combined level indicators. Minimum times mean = 231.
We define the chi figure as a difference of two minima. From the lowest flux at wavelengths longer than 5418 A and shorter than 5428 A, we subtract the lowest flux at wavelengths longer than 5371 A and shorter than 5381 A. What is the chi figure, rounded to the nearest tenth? -0.2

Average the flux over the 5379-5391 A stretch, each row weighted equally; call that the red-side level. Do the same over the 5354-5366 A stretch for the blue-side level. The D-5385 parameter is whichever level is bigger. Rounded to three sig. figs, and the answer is 16.2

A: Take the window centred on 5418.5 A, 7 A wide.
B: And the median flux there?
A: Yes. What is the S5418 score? 15.7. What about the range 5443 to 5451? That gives 15.9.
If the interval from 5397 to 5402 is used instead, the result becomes 15.4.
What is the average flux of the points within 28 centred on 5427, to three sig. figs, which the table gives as 15.4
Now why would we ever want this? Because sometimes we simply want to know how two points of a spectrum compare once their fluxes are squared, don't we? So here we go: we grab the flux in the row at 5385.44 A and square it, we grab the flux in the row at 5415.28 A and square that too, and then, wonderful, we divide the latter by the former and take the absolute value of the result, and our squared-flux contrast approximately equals 0.94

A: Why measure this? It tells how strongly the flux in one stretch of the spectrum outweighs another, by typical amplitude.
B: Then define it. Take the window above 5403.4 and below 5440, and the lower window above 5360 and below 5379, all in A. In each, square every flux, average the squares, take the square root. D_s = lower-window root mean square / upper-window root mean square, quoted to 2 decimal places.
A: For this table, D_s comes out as 1.04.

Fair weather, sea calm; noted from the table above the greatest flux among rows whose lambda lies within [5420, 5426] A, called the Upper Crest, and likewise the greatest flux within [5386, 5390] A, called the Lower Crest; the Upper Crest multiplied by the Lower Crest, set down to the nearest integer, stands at 256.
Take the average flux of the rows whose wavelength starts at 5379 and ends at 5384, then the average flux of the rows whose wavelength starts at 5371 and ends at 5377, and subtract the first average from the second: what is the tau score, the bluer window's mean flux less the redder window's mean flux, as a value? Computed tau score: -0.4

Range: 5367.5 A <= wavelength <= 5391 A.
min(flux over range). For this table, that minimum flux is 15.1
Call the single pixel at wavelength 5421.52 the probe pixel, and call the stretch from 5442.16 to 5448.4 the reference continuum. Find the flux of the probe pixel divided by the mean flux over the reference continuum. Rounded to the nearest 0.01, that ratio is 1.00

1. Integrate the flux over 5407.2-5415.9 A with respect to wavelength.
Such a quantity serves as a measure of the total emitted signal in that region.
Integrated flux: 132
